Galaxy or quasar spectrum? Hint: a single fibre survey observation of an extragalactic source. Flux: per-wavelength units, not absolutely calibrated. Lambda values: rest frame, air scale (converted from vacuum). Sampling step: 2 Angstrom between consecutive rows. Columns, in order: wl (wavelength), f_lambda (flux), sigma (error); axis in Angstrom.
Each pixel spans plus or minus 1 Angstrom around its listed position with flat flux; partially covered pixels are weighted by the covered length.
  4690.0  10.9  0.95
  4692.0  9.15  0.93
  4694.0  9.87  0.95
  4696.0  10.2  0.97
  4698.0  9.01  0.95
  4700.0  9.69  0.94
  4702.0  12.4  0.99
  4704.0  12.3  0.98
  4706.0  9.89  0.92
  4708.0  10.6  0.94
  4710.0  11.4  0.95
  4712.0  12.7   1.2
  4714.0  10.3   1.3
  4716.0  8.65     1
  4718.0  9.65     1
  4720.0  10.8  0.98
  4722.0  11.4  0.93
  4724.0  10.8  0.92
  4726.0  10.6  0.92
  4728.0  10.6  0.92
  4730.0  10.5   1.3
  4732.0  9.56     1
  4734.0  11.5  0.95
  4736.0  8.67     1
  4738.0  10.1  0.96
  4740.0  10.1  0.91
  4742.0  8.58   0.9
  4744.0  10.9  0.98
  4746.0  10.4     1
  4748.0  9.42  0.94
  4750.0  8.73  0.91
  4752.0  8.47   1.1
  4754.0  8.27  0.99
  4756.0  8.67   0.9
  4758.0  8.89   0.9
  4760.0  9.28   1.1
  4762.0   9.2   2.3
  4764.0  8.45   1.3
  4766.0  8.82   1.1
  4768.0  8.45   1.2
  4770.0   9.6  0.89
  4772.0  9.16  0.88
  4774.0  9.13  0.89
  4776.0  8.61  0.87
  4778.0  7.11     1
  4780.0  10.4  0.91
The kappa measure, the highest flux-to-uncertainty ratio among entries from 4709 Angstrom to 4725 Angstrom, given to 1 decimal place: 12.3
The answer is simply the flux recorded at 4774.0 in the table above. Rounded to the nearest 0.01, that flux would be 9.13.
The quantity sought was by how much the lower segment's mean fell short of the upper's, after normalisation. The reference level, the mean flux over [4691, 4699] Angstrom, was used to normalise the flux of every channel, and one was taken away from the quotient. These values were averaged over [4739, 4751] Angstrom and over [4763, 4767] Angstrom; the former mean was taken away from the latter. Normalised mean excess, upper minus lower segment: -0.11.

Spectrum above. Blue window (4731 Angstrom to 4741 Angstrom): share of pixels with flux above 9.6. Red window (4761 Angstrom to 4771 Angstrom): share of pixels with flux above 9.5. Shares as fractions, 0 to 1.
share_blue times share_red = 0.12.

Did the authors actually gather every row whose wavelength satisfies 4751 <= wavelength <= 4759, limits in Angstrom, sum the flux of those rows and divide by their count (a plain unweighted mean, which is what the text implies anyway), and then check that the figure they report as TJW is 8.6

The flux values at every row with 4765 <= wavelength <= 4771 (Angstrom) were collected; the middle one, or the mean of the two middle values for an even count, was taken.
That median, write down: 8.8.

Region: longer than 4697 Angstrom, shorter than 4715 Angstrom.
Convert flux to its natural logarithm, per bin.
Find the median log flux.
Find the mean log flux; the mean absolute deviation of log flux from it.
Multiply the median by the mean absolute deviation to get 0.24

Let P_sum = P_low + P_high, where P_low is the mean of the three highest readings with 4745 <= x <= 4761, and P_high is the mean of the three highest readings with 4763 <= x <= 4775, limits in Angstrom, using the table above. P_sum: 19.0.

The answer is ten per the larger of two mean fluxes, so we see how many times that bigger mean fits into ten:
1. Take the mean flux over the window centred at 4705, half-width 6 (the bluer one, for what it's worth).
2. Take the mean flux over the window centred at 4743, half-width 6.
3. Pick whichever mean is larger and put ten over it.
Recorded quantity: 0.91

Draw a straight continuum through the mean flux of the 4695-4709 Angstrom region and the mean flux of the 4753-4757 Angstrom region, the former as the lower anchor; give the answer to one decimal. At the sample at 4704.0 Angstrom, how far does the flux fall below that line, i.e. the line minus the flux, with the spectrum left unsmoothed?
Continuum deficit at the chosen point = -1.8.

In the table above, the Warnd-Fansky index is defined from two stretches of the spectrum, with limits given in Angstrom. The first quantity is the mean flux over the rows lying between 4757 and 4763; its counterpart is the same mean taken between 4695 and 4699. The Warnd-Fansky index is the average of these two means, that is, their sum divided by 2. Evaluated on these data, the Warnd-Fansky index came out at 9.4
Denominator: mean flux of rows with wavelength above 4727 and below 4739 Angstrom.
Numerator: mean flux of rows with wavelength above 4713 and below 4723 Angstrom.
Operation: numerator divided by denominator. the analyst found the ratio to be 1.00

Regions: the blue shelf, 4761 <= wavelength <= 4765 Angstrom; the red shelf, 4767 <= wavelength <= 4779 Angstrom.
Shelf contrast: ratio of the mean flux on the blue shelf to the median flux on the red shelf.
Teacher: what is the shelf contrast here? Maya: 0.99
